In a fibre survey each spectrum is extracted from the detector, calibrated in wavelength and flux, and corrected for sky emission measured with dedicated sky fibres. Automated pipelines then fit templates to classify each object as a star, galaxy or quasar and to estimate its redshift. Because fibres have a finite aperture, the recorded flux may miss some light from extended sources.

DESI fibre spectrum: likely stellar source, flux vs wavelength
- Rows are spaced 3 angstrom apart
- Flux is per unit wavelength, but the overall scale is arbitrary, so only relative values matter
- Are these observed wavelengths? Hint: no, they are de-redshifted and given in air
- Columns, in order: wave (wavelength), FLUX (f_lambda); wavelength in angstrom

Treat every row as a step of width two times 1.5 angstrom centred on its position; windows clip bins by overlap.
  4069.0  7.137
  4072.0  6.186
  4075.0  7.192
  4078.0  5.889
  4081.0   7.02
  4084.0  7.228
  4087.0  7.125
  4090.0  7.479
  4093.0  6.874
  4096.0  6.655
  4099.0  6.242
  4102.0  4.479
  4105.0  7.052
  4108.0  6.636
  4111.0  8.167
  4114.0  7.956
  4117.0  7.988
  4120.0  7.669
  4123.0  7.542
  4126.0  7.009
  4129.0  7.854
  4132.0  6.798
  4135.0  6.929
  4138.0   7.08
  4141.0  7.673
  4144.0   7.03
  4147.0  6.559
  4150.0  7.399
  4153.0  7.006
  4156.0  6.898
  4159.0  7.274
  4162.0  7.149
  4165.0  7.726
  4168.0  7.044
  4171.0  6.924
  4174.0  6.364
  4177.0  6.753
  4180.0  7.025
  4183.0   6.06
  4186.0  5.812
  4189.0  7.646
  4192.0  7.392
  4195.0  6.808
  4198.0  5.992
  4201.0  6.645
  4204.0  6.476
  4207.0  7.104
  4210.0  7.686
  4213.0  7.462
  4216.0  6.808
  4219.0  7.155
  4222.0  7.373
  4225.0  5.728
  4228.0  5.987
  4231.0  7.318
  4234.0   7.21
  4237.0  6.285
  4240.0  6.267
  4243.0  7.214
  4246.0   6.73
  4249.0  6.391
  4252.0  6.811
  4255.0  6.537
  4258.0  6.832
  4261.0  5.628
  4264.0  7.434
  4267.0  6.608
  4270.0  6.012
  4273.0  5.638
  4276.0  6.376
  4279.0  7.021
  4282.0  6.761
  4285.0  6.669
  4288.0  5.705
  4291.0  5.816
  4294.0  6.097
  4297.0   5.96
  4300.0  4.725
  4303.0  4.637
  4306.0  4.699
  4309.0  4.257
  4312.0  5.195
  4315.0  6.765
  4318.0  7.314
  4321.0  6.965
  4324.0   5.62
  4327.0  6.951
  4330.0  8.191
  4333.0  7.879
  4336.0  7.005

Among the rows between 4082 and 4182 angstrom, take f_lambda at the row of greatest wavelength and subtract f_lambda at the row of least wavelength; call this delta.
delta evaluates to -0.20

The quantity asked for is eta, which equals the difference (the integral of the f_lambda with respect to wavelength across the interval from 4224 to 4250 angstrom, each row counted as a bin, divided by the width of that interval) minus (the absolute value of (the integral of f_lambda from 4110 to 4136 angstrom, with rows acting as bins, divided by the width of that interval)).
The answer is -1.0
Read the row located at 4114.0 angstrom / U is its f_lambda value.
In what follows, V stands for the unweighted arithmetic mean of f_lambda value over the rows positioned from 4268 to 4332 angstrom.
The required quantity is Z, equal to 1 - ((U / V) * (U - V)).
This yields -1.5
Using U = 7.956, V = 6.07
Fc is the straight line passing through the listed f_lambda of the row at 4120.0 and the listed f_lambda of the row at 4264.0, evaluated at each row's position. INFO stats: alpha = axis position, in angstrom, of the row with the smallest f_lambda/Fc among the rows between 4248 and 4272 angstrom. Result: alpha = 4261.0 angstrom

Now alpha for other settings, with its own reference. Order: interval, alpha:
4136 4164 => 4147.0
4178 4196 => 4186.0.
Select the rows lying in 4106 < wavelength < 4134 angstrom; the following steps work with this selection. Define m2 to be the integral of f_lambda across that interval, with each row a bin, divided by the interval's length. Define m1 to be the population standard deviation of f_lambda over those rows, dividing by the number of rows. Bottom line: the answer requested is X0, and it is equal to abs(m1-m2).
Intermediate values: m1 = 0.5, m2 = 7.5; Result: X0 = 7.0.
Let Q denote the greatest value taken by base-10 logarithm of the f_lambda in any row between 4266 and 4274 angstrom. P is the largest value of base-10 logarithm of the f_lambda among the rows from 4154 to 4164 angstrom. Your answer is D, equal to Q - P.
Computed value -0.042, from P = 0.862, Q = 0.82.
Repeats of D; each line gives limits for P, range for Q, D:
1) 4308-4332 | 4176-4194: -0.030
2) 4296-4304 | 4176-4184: 0.071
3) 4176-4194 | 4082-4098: -0.010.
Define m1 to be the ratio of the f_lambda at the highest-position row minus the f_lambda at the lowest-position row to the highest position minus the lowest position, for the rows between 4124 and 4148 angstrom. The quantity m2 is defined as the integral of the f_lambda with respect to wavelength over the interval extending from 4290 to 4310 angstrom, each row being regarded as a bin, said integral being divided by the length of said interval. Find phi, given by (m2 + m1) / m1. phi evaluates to -241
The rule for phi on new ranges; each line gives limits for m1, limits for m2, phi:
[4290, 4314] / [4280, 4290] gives -215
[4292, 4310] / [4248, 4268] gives -53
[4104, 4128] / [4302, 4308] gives -2263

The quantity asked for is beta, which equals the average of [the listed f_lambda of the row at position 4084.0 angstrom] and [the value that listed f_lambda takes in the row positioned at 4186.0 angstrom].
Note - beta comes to 6.5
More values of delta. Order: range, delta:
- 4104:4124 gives 0.49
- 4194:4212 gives 0.88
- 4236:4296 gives -0.19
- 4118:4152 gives -0.27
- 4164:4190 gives -0.08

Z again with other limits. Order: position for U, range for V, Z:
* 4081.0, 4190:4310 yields 0.3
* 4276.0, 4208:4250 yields 1.4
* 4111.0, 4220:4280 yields -1.0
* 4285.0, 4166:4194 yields 1.1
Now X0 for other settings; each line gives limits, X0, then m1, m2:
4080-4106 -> 5.8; 0.8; 6.7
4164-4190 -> 6.2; 0.6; 6.8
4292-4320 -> 4.5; 1.0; 5.5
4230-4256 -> 6.4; 0.4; 6.7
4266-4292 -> 5.8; 0.5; 6.3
